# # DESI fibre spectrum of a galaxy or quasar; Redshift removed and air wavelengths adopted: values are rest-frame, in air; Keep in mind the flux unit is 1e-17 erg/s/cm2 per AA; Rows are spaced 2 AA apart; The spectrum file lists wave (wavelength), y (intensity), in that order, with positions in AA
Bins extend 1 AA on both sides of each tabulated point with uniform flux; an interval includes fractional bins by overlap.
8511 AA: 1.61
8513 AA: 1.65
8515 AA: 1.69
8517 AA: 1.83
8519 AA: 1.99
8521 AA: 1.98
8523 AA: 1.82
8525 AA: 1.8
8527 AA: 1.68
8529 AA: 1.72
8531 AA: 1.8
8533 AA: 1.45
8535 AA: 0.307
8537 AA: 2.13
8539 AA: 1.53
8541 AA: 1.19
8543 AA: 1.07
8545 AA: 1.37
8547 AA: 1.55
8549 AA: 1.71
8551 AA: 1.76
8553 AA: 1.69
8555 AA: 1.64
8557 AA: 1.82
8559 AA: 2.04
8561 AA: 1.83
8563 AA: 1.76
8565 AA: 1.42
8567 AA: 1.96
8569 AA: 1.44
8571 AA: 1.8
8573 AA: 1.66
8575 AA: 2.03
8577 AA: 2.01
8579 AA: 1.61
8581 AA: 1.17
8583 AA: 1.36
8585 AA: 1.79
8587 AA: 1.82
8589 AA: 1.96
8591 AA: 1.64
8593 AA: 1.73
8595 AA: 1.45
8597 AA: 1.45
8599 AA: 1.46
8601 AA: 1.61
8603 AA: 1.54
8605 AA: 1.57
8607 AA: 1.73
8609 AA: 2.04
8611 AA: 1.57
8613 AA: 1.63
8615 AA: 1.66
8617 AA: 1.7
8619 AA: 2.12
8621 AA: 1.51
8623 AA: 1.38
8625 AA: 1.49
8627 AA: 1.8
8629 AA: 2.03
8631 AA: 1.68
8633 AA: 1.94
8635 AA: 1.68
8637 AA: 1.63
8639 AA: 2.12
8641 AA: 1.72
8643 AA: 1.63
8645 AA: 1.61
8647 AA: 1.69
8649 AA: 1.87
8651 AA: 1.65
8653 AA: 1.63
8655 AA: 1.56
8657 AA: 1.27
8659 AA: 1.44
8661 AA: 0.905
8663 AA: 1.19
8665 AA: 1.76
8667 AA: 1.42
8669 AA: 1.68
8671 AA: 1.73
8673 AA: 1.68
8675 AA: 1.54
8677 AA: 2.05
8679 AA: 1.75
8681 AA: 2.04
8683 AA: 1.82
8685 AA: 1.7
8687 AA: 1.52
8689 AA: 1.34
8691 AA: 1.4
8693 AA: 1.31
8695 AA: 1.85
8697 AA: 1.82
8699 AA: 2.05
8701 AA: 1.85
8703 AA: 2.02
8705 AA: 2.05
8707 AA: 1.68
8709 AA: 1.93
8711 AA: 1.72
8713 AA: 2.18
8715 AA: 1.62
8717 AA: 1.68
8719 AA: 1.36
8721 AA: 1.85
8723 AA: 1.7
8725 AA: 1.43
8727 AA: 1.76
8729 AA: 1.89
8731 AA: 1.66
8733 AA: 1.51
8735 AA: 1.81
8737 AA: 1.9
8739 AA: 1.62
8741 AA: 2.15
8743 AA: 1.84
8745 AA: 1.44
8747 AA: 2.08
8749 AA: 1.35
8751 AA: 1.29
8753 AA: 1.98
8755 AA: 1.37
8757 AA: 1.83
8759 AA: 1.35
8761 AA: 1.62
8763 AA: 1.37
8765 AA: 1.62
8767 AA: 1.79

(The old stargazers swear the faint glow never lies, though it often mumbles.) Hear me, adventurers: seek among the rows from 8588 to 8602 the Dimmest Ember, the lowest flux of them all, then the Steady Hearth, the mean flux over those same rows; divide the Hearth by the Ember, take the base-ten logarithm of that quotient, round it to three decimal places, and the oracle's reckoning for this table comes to 0.047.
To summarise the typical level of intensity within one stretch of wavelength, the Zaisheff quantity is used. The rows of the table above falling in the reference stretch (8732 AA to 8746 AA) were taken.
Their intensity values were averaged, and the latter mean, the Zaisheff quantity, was 1.75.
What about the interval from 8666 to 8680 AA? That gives 1.69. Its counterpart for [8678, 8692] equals 1.65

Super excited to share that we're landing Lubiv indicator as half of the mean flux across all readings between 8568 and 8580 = 0.88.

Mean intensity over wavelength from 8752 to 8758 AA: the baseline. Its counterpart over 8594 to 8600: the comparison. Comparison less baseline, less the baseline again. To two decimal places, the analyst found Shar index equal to -2.00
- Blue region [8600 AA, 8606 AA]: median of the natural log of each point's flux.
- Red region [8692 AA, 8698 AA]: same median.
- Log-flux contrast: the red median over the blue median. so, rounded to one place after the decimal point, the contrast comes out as 1.3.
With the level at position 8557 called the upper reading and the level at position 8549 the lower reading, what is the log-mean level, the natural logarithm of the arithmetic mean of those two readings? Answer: 0.57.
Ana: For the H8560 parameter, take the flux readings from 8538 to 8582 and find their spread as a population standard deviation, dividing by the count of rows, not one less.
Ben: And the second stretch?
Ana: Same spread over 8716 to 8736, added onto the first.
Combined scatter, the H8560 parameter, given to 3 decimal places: 0.441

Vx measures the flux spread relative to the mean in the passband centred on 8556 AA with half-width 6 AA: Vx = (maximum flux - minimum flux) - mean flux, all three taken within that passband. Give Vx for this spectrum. -1.40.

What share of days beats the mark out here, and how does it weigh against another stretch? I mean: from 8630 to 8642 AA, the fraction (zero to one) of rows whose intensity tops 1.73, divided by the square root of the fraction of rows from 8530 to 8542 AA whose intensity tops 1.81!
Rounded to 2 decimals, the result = 0.82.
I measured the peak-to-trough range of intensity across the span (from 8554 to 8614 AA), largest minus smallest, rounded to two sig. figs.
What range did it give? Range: 0.87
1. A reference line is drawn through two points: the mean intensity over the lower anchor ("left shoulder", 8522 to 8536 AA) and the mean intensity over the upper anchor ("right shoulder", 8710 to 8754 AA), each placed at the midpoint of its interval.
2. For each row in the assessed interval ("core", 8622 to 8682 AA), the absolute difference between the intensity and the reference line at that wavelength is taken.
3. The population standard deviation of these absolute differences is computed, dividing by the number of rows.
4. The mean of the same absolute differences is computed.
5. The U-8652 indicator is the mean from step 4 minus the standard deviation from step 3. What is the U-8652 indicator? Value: 0.01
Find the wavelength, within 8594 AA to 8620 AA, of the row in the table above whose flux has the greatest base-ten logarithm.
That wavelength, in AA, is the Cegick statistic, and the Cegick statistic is 8619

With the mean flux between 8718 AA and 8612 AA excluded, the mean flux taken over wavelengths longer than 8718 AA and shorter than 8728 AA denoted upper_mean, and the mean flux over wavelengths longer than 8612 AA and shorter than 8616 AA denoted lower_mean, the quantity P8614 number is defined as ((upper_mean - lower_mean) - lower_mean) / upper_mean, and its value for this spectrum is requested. -1.0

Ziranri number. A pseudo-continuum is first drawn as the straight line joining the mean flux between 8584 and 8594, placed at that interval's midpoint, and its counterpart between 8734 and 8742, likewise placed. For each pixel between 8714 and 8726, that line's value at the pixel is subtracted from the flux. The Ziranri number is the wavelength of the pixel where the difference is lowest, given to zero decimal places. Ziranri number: 8719 AA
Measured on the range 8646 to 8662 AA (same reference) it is 8661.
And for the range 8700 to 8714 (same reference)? 8707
